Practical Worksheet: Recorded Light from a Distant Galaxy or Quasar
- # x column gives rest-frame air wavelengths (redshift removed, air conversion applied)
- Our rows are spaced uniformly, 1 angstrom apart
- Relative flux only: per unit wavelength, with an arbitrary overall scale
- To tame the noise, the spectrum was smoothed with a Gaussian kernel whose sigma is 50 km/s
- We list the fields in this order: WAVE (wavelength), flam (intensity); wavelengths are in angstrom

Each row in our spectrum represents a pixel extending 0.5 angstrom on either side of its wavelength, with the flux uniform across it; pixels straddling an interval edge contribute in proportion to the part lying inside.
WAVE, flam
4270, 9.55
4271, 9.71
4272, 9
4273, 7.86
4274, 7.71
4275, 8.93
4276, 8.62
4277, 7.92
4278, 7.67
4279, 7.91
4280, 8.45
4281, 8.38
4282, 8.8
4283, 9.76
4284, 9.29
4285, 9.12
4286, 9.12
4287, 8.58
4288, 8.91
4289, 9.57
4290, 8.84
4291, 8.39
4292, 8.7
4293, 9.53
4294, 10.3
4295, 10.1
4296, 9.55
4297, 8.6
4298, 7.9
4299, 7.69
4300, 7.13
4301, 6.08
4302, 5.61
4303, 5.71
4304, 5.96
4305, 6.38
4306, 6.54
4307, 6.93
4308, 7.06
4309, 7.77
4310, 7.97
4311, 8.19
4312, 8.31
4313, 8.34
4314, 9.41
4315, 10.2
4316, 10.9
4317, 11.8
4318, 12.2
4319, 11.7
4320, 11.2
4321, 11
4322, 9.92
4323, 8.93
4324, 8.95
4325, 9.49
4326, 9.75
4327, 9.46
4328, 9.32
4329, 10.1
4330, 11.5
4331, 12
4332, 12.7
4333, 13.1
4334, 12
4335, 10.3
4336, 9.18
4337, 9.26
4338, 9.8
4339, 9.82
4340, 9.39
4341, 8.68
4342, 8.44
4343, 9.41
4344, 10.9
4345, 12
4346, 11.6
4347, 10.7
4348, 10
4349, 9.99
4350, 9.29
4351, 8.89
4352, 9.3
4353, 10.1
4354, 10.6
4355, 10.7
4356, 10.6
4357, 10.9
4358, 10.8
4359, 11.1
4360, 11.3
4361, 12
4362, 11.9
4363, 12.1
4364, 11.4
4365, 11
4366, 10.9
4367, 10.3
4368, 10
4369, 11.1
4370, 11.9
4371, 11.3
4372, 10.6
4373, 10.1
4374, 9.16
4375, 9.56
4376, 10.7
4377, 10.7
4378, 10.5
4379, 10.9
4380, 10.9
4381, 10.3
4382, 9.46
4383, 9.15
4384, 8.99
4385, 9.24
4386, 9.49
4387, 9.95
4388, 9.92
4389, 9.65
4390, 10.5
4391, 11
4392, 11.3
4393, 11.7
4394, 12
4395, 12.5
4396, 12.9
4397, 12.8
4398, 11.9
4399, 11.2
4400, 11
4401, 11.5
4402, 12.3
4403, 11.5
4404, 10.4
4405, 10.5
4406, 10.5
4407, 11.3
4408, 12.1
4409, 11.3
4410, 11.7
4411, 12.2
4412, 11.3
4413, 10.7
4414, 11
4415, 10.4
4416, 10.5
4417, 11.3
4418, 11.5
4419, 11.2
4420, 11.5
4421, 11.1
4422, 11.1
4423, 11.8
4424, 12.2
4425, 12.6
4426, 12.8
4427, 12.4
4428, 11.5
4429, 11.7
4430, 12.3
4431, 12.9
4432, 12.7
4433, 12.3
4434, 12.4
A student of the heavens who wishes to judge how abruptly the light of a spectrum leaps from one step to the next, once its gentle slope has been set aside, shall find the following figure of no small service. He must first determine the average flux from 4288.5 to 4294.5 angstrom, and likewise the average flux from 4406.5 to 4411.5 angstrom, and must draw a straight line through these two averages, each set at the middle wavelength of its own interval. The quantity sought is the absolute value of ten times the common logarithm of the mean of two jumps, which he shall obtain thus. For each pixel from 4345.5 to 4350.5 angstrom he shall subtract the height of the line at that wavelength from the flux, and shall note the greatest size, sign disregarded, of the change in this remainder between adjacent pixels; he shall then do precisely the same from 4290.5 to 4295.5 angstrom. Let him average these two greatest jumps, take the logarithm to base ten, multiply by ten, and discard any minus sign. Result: 0.63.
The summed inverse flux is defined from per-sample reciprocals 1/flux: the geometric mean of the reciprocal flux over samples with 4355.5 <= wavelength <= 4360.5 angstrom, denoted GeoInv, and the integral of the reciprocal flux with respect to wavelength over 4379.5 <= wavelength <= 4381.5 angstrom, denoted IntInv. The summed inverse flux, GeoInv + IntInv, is 0.3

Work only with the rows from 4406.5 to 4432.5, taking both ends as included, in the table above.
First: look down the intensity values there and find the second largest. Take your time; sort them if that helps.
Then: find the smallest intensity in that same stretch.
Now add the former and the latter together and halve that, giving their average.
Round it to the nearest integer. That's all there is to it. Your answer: 12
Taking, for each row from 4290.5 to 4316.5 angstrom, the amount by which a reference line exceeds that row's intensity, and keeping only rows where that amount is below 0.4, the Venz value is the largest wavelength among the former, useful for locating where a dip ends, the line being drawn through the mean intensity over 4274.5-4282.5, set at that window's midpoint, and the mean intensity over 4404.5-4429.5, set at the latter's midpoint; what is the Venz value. 4316 angstrom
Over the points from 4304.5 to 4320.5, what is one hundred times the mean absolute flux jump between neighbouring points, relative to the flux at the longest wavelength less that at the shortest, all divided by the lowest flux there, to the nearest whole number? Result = 1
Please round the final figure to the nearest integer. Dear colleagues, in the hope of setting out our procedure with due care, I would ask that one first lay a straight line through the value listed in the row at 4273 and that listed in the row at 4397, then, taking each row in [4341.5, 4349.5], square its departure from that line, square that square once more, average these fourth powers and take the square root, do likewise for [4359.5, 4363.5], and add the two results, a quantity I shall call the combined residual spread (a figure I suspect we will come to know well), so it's 2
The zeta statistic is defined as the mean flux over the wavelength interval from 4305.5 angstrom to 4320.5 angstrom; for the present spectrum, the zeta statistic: 9.2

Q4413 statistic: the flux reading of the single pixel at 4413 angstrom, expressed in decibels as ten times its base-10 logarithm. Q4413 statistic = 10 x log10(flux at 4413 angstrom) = 10.3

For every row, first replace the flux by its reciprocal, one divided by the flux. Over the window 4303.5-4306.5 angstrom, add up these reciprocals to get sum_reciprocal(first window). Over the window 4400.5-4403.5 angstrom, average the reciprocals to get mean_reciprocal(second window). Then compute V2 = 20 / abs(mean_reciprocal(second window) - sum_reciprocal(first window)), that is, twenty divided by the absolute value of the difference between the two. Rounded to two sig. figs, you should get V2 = 51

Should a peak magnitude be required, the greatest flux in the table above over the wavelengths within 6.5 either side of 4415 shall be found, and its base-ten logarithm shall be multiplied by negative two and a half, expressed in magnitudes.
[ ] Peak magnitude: -2.72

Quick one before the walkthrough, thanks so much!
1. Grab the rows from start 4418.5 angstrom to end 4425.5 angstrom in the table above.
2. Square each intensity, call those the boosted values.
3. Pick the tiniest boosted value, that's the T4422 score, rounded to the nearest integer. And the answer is 123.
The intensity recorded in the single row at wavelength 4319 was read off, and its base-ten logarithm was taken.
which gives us 1.07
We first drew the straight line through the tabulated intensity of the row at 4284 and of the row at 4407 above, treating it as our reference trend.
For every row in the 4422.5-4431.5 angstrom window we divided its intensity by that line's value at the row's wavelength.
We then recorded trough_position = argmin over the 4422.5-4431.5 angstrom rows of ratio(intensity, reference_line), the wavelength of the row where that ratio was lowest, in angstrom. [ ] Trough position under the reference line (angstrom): 4428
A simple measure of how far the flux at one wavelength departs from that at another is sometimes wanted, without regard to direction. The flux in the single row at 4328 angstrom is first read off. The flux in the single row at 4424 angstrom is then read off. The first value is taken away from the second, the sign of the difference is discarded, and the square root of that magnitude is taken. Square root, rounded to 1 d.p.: 1.7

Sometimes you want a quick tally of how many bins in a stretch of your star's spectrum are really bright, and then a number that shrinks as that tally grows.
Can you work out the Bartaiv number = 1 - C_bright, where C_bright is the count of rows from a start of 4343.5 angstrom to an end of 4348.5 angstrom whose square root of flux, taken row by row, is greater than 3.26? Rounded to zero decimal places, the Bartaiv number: -3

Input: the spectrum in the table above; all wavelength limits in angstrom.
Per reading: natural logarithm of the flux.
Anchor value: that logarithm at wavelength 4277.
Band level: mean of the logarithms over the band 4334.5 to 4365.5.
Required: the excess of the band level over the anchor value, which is 0.26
